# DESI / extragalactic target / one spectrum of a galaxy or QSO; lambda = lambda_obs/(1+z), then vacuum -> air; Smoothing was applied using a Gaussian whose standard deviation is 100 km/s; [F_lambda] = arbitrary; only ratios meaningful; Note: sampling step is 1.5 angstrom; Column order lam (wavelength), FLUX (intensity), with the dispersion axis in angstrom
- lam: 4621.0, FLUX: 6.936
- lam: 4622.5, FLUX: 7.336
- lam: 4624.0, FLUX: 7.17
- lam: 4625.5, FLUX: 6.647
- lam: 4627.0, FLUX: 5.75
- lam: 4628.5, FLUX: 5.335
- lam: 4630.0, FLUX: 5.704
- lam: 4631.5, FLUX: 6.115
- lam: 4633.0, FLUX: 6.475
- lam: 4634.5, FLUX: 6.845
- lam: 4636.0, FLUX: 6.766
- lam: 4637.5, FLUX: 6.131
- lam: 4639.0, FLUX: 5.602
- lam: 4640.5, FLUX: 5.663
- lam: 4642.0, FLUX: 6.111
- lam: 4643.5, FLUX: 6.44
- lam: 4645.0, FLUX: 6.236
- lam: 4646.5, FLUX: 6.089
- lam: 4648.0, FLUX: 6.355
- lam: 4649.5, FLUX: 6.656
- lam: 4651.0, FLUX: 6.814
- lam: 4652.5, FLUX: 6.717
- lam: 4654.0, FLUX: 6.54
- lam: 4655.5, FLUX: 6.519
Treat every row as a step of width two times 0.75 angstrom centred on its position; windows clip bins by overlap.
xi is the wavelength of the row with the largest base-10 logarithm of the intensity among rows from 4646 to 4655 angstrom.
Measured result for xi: 4651.0 angstrom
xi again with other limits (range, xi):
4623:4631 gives 4624.0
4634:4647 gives 4634.5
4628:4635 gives 4634.5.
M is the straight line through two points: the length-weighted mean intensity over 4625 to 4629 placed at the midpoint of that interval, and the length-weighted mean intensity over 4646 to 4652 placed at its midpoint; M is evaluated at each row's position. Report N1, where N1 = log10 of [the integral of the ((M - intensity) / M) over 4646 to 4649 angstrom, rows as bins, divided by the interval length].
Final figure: -1.52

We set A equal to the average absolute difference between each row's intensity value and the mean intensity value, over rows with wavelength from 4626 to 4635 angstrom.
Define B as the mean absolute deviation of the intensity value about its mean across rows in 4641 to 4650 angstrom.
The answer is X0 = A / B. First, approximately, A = 0.44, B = 0.17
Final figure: 2.6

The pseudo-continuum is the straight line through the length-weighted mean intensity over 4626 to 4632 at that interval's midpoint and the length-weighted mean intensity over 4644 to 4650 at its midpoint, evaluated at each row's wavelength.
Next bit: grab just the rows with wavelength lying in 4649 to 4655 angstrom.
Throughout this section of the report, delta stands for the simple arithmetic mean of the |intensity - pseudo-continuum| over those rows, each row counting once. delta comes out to 0.21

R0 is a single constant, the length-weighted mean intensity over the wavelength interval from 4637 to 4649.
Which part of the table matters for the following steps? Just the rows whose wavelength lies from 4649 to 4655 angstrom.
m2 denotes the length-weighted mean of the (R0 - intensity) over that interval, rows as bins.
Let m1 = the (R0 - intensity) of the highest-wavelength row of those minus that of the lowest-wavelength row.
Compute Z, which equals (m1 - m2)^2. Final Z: 0.5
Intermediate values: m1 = 0.1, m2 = -0.59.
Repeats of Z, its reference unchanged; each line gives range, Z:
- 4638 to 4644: 1.0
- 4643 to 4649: 0.1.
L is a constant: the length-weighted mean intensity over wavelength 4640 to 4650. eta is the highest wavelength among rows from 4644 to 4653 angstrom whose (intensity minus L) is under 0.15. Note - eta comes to 4648.0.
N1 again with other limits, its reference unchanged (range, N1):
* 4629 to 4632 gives -1.59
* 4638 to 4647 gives -1.32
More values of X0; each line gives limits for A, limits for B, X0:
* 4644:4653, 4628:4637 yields 0.5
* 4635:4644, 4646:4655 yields 1.6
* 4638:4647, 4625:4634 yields 0.6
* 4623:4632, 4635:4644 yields 1.6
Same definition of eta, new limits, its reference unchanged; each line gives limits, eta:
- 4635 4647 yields 4646.5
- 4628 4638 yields 4637.5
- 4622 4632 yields 4631.5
